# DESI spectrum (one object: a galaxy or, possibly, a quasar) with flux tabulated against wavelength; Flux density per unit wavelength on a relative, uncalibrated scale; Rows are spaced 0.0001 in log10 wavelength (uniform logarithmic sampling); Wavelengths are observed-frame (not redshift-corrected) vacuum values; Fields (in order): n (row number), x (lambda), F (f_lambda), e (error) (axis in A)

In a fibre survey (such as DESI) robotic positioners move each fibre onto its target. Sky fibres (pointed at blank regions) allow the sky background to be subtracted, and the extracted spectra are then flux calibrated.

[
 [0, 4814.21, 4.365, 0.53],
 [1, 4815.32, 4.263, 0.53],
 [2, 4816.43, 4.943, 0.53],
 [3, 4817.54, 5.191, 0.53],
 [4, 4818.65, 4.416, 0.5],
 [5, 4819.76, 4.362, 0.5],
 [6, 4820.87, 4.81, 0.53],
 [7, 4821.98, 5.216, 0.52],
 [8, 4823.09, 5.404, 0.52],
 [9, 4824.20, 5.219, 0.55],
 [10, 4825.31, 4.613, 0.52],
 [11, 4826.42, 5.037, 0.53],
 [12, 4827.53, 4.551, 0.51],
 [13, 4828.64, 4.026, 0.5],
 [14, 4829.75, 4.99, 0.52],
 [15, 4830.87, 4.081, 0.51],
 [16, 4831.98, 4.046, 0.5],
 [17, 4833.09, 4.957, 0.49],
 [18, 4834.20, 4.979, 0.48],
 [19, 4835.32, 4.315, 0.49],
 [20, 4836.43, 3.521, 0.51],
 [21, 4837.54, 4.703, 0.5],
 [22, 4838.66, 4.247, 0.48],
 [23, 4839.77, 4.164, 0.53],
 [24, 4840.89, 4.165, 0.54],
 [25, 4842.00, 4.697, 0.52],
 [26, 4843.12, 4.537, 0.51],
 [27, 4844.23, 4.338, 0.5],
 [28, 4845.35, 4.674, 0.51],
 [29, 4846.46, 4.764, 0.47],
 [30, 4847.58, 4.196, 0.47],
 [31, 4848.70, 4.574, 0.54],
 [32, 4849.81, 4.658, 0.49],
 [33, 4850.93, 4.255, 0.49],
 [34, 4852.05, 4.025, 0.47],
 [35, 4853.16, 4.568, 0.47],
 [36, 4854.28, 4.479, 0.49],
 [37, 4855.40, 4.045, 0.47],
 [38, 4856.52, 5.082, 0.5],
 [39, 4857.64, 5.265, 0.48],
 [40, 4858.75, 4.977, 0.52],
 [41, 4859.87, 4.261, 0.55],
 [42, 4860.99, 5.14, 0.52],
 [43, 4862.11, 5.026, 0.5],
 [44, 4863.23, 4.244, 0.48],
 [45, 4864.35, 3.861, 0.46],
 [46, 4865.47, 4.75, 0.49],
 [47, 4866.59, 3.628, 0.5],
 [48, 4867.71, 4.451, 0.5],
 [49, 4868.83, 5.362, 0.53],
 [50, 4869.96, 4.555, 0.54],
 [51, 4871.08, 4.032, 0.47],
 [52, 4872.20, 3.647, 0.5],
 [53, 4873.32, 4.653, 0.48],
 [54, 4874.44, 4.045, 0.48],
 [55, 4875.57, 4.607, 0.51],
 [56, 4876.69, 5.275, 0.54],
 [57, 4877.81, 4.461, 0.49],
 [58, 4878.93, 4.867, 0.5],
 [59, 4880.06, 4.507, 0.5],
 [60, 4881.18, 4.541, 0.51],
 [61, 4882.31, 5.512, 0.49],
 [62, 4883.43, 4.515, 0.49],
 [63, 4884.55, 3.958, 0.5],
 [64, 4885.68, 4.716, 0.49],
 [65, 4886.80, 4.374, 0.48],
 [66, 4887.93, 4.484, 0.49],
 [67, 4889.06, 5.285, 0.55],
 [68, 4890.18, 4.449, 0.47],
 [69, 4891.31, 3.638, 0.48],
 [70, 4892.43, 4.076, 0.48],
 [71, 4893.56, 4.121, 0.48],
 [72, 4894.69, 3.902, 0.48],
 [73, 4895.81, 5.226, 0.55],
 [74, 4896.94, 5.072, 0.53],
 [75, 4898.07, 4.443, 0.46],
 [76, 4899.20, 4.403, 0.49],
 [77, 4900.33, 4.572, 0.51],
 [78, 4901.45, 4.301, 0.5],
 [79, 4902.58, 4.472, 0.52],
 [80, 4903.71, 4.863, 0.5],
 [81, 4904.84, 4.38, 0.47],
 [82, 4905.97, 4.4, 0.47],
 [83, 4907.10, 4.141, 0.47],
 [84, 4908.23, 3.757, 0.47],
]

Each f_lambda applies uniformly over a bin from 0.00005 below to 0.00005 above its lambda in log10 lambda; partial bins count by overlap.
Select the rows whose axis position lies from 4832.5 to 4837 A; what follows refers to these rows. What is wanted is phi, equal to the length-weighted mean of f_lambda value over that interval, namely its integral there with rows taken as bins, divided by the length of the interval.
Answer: 4.45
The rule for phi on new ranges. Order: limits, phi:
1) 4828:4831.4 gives 4.37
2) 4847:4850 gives 4.45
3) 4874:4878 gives 4.62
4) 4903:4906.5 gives 4.54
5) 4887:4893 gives 4.38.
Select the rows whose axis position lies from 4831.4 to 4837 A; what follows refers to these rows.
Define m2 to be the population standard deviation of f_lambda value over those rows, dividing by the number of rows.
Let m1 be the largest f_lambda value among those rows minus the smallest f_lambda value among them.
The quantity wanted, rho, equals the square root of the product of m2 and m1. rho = 0.90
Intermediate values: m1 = 1.5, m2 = 0.6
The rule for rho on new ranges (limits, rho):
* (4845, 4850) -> 0.34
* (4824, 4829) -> 0.70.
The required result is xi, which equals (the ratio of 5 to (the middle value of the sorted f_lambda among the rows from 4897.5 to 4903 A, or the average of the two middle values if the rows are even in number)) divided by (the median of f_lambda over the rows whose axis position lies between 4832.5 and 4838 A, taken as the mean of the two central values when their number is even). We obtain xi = 0.239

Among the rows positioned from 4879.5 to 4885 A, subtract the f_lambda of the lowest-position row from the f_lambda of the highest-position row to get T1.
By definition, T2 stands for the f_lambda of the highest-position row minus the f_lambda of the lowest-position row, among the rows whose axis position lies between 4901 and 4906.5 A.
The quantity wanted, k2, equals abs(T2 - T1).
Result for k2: 0.65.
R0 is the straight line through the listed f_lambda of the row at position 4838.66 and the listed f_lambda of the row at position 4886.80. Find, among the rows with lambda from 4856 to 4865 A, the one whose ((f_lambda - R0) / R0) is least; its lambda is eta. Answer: 4864.35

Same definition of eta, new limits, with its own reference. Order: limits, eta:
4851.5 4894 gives 4891.31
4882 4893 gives 4891.31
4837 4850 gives 4840.89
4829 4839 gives 4836.43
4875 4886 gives 4884.55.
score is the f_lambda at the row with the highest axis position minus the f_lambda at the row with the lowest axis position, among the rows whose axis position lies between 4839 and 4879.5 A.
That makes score 0.7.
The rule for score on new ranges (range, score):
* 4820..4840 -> -0.6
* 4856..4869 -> 0.3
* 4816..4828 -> -0.4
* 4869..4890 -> 0.7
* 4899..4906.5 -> 0.0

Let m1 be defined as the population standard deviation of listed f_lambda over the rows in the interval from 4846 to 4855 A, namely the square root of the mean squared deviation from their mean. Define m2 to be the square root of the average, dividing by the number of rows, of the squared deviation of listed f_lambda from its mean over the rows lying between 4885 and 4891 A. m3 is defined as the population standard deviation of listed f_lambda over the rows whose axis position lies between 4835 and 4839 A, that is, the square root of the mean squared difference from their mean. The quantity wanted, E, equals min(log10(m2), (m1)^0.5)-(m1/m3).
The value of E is -1.04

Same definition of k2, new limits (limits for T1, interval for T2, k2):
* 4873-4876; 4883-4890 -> 0.82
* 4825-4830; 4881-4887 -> 0.54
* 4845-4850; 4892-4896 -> 1.17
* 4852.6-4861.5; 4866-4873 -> 0.55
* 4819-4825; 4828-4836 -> 0.57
